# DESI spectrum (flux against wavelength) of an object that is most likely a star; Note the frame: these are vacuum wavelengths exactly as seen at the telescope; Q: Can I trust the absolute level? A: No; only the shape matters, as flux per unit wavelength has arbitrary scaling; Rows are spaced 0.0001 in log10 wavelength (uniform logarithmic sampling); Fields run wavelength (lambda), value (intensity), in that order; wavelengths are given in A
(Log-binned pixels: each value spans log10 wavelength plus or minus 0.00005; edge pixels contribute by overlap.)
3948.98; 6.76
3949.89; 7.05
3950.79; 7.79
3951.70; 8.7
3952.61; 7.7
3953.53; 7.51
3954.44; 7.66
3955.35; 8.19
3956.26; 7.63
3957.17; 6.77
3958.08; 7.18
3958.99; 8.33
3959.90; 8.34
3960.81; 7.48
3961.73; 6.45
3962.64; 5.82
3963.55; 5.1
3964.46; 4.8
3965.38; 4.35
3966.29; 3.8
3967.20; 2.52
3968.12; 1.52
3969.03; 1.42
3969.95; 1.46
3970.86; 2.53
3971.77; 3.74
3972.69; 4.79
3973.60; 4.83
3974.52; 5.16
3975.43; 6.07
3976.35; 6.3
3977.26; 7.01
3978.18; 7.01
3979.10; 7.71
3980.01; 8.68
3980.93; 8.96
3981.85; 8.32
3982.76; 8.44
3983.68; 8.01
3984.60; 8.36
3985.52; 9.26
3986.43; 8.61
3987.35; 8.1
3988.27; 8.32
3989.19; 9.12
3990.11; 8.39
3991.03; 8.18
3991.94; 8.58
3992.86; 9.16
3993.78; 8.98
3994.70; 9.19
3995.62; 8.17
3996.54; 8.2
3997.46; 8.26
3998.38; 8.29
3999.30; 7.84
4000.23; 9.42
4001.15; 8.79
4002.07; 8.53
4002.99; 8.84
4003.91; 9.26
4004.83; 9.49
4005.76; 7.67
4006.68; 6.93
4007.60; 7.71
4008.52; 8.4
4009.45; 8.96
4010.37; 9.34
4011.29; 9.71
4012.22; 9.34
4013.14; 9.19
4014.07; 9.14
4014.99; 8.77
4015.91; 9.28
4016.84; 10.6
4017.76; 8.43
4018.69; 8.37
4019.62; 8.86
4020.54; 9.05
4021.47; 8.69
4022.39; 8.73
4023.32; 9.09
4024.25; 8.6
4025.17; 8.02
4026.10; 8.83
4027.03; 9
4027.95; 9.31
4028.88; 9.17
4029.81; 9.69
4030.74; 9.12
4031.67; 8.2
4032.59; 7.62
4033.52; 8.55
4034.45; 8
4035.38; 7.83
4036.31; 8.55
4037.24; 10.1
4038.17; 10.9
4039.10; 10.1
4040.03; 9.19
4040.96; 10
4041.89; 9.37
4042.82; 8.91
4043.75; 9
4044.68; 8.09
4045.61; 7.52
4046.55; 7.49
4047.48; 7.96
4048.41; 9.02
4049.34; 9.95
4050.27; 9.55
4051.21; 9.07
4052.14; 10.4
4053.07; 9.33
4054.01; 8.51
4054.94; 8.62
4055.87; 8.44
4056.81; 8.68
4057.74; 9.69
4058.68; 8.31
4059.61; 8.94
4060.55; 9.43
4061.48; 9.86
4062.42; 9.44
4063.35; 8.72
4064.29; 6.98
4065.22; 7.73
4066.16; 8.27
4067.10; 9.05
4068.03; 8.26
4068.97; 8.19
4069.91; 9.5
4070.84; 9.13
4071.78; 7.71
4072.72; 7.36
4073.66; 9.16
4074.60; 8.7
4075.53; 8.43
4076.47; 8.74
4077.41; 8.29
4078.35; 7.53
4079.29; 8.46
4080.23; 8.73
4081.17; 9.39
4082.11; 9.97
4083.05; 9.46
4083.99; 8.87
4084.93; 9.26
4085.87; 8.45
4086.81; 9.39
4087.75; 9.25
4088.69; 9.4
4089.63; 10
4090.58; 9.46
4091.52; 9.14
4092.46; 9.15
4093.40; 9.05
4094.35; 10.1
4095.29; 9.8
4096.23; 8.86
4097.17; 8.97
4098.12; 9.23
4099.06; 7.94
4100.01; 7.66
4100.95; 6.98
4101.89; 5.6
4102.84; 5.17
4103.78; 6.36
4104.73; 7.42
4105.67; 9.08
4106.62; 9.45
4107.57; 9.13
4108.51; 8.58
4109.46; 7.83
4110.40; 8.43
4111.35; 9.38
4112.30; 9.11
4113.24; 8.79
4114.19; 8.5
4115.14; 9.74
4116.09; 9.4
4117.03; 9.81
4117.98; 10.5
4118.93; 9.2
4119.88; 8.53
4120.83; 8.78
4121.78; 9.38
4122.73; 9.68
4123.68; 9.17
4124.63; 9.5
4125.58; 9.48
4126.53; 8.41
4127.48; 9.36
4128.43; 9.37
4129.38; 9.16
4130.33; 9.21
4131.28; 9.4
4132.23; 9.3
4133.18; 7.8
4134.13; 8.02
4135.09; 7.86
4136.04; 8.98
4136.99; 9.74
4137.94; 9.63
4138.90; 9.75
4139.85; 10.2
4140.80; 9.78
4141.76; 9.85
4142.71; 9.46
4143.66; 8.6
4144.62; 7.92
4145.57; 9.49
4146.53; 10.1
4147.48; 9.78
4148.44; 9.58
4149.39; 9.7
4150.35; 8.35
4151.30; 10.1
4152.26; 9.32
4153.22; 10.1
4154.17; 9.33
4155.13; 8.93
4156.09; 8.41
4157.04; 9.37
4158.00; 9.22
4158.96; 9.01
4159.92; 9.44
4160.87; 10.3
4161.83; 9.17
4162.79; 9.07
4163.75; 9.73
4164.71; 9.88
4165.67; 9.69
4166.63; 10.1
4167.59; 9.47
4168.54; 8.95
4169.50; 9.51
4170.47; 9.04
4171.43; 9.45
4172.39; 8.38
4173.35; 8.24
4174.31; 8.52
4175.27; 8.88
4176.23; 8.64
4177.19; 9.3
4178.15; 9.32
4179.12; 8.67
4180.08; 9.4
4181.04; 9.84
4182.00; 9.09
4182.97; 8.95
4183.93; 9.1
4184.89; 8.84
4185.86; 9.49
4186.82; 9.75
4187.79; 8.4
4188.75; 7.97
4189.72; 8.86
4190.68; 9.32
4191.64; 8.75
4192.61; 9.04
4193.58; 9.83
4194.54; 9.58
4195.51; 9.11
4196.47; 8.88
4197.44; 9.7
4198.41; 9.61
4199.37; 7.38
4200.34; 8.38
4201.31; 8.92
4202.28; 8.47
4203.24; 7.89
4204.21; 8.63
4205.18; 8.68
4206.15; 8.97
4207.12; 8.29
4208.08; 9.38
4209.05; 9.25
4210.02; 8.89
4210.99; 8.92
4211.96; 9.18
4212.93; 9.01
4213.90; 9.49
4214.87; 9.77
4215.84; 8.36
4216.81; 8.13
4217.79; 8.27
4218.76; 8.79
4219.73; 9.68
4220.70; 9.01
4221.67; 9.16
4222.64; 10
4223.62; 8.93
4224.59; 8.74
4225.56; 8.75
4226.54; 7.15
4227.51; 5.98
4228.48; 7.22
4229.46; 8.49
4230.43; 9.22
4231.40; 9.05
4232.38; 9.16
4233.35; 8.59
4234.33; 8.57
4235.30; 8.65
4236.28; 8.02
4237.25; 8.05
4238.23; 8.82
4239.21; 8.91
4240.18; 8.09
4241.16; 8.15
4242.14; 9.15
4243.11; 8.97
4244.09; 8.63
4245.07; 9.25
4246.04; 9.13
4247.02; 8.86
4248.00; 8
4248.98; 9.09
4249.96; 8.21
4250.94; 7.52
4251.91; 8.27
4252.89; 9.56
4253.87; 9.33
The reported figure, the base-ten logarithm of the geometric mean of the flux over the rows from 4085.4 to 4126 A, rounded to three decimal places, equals 0.941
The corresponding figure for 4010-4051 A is 0.951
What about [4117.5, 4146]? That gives 0.962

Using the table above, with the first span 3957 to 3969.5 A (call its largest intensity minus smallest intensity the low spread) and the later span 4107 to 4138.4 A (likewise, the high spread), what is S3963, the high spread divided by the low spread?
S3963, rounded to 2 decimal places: 0.39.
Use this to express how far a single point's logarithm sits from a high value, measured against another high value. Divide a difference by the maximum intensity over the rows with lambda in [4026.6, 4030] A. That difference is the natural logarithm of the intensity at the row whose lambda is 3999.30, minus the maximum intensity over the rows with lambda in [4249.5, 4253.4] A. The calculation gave -0.77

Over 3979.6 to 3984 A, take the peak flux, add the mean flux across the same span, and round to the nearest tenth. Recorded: 17.4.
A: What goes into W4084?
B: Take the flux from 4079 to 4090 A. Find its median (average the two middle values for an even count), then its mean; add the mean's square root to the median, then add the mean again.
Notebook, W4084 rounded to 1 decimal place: 21.6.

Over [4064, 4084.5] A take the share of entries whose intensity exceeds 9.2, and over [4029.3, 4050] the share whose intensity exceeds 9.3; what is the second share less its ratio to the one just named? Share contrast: -1.4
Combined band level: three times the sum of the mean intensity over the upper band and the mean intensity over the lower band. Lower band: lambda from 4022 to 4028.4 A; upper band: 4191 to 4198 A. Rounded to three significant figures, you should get 54.2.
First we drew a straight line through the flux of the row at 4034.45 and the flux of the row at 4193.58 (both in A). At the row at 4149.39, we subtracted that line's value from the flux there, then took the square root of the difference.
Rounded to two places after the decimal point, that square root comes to 0.61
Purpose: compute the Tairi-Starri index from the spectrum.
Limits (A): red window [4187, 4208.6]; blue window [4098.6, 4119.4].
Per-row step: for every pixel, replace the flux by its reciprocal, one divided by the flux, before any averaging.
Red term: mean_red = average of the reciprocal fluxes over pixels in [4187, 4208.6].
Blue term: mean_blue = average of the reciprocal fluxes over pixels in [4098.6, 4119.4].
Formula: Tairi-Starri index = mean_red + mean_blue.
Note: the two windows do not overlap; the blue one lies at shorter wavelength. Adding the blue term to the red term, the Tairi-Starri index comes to 0.237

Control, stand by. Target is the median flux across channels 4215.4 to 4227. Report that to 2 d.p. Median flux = 8.77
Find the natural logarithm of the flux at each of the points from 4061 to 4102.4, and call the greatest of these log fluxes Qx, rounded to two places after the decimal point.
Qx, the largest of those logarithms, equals 2.31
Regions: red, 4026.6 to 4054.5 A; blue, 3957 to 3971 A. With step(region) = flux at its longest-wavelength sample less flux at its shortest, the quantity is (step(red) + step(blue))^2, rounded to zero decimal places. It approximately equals 22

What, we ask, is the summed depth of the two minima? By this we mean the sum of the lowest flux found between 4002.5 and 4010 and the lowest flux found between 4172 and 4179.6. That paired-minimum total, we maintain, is 15.17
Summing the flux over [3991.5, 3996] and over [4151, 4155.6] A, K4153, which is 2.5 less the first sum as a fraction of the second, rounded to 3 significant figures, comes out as 1.58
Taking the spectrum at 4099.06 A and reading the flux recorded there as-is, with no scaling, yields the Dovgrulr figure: 7.94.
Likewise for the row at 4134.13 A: 8.02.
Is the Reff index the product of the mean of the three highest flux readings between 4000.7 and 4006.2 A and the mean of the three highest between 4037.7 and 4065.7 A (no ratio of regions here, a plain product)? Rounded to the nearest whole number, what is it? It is 96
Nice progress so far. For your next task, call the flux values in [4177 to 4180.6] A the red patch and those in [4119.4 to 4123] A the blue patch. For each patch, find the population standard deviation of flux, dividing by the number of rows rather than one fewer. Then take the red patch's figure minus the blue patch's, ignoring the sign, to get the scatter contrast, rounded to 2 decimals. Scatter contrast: 0.17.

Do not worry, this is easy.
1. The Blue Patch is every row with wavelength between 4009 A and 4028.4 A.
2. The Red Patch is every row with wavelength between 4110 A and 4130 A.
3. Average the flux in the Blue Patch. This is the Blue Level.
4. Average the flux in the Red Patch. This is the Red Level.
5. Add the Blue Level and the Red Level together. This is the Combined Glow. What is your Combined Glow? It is 18.2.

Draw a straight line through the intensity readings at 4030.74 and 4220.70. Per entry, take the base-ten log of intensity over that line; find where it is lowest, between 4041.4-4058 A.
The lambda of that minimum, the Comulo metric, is 4046.55 A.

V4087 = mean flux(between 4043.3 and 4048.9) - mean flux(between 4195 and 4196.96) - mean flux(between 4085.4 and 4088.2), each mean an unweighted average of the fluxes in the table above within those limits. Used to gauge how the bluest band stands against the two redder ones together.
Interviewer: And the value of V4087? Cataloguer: -9.8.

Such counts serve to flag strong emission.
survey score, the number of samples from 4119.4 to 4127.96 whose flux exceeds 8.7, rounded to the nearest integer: 7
